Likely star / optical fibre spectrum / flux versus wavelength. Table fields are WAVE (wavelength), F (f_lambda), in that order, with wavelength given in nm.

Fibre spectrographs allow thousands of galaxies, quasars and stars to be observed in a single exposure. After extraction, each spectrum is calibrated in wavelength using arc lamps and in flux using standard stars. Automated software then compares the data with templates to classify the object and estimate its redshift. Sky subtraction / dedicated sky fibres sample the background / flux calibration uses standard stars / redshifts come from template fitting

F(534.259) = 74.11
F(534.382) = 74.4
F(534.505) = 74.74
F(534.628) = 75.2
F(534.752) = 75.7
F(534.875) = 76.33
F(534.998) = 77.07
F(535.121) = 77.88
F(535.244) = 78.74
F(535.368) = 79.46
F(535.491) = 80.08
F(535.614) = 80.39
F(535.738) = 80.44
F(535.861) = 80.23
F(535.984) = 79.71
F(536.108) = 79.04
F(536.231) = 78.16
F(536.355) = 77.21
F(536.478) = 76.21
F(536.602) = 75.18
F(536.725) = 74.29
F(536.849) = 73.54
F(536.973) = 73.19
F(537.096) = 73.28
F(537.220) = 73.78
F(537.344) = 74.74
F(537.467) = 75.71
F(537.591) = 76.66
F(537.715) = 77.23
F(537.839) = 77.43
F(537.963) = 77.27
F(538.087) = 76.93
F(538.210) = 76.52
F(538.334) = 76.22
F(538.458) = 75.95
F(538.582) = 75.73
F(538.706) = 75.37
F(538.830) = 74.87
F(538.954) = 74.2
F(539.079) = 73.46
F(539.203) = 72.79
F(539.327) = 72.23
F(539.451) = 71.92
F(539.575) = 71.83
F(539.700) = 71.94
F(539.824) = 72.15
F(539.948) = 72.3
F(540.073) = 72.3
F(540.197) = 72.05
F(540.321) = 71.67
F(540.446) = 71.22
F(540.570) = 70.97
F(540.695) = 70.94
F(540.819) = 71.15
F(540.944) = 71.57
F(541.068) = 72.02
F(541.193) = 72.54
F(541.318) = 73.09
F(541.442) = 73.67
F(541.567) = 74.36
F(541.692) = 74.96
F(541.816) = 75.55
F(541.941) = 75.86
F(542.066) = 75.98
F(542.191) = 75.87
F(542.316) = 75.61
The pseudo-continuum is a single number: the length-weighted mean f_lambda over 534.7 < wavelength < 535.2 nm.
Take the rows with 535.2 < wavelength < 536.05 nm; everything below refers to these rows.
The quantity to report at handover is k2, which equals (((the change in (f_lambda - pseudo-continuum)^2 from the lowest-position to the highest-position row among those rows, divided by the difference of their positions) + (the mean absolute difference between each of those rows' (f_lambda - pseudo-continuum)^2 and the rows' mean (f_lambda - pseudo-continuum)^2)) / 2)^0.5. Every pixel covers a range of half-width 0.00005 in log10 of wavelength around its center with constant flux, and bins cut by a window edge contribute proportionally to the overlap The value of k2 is 2.1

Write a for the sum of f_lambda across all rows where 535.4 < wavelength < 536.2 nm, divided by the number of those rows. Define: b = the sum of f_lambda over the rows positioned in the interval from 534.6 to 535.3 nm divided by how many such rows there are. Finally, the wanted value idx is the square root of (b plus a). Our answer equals 12.5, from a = 80.0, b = 76.8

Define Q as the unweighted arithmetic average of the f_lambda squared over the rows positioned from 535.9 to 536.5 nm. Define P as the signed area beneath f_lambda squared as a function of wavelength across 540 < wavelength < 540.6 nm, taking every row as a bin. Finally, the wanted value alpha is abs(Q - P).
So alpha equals 3012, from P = 3084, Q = 6096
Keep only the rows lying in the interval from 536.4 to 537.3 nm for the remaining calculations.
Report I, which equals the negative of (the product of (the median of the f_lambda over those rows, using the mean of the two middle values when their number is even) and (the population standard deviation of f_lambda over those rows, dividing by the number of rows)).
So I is -76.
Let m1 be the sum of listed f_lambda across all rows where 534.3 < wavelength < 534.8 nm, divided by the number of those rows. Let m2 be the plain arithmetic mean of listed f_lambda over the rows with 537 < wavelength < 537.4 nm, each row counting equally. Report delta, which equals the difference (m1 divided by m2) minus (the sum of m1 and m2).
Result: -148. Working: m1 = 75.0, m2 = 74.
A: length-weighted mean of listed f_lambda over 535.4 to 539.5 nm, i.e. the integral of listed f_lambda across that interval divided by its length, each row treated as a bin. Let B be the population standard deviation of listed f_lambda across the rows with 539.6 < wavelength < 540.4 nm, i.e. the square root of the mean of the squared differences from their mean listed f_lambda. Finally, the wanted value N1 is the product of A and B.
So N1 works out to 17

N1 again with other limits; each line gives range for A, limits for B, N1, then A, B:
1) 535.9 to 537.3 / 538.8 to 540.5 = 74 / 75.8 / 1.0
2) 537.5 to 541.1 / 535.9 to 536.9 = 155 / 73.7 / 2.1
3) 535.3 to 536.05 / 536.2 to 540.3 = 157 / 80.0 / 2.0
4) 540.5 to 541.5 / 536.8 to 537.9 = 118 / 72.0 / 1.6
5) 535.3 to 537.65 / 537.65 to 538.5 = 41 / 76.9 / 0.5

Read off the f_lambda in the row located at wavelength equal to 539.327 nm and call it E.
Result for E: 72.23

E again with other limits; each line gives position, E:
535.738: 80.44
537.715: 77.23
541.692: 74.96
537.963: 77.27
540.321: 71.67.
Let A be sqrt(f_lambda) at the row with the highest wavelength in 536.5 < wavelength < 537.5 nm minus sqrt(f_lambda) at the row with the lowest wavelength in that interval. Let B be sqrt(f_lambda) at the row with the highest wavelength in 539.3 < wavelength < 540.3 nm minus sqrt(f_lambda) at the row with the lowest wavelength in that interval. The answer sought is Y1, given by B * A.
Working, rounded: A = 0.03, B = -0.01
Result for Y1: 0.000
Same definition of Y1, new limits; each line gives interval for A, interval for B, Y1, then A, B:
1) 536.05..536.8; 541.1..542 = -0.052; -0.27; 0.19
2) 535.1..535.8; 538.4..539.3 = -0.026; 0.14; -0.18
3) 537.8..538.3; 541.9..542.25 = 0.000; -0.05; 0.00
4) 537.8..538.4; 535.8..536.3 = 0.008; -0.07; -0.12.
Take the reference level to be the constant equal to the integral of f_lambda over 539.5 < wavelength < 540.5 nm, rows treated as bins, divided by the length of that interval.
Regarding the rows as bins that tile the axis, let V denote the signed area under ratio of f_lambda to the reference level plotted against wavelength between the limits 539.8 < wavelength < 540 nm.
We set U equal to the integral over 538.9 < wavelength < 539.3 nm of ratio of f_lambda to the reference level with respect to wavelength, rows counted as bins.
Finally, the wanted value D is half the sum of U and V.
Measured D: 0.30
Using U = 0.41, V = 0.20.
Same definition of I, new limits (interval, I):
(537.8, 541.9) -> -146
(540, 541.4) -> -47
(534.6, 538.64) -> -160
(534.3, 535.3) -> -110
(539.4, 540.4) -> -15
